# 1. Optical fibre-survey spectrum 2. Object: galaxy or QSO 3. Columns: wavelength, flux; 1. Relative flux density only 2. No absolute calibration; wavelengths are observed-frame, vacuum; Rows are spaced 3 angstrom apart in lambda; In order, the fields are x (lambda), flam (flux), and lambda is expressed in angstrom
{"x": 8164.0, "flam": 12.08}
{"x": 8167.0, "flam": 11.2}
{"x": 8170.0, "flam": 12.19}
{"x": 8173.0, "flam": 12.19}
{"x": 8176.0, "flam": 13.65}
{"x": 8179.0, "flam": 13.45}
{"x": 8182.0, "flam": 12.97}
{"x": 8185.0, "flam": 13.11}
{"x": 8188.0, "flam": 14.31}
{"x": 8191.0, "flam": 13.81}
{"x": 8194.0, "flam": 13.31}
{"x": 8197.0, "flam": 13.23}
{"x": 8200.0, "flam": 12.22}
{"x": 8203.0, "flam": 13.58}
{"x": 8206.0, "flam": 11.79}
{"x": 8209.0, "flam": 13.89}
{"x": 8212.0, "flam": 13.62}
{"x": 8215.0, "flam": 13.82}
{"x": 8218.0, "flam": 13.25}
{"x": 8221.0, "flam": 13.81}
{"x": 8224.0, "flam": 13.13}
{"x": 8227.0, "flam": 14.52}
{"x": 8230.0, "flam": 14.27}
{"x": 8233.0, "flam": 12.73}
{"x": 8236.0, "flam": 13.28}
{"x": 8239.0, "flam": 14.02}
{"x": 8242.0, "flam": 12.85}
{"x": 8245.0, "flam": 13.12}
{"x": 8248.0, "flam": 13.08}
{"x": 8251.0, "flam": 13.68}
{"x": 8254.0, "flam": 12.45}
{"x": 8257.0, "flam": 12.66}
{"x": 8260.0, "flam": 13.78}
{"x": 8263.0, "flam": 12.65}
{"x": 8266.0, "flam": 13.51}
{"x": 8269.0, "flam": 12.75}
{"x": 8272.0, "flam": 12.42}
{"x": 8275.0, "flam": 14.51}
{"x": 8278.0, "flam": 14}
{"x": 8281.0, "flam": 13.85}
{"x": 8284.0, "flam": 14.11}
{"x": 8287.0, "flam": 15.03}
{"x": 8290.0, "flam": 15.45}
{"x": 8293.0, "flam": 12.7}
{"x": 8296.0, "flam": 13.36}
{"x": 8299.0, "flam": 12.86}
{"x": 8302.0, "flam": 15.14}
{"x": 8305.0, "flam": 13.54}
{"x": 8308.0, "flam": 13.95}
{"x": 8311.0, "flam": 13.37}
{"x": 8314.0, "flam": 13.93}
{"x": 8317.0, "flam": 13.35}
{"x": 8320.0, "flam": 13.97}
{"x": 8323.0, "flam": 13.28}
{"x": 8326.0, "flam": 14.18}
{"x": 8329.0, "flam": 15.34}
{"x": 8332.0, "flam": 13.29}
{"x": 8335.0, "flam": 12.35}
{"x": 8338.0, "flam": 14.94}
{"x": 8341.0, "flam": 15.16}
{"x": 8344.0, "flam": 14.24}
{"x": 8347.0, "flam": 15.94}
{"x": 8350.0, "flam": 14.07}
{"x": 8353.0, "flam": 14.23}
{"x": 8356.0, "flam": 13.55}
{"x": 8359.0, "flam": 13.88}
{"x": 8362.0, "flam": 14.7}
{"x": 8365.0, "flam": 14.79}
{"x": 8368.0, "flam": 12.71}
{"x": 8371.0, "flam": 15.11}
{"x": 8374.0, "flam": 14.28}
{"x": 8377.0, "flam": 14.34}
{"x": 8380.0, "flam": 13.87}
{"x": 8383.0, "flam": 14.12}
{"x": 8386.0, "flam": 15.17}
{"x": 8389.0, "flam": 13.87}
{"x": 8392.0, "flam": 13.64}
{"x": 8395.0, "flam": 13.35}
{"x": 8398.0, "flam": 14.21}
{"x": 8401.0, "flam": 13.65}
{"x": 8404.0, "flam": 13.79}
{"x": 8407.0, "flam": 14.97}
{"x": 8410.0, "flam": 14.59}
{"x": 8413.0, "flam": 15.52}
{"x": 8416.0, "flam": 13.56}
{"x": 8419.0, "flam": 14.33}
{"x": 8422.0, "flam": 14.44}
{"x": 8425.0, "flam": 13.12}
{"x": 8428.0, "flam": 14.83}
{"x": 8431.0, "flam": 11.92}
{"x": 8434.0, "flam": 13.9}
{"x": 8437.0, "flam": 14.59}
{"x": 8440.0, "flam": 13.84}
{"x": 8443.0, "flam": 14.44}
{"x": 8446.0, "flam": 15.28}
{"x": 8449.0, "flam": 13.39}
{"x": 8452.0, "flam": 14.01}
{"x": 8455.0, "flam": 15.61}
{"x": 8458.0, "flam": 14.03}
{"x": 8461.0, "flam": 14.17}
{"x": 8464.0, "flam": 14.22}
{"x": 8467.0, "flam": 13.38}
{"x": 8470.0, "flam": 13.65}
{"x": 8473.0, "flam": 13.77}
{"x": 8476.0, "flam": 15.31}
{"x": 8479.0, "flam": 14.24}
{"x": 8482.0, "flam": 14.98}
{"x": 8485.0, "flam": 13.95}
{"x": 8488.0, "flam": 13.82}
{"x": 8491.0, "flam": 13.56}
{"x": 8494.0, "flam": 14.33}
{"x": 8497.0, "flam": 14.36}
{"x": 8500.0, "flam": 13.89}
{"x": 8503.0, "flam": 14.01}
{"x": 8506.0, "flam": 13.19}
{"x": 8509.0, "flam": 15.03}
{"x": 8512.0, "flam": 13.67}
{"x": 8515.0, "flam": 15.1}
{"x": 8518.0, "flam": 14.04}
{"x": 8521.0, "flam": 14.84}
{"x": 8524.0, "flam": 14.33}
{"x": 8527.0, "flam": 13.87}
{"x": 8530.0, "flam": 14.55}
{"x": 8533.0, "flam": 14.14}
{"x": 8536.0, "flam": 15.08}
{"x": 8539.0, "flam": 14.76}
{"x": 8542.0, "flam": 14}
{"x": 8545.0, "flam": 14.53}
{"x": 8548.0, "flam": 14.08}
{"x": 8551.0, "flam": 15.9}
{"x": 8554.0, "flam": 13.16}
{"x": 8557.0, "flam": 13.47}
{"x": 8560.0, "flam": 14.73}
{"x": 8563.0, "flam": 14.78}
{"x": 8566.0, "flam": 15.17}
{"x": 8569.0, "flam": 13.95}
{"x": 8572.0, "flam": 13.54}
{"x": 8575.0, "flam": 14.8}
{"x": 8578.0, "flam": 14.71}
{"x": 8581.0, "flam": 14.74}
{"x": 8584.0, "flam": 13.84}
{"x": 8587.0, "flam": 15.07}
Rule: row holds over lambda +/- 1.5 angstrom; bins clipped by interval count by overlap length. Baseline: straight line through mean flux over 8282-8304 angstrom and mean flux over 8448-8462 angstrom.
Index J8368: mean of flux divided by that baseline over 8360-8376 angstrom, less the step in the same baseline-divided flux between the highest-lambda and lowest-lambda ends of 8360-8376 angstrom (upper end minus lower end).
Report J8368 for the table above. 1.04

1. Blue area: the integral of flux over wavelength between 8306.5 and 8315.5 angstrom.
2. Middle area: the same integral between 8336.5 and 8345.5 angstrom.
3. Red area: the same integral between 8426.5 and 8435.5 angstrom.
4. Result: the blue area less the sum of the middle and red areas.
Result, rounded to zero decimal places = -131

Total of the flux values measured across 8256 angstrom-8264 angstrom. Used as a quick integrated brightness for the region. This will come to 39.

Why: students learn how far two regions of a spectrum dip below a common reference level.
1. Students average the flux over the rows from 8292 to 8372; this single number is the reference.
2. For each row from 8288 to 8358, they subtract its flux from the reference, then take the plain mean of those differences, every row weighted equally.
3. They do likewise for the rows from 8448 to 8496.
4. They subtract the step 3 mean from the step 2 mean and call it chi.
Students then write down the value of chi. 0.1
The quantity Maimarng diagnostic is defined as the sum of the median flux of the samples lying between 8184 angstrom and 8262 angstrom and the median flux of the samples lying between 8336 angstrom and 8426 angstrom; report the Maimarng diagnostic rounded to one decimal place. 27.5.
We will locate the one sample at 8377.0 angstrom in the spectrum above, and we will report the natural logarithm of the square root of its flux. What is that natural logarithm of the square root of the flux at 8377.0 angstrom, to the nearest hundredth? 1.33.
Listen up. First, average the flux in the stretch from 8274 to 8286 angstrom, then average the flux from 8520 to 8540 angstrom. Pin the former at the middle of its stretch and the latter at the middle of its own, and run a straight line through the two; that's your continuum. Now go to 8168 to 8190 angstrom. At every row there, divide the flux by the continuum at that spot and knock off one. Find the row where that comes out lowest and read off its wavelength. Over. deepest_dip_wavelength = 8173.0 angstrom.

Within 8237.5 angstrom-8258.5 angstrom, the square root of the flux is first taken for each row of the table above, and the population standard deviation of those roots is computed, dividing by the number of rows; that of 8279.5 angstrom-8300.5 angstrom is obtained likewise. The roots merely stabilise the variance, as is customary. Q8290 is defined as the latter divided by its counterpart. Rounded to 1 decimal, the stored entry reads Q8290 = 1.8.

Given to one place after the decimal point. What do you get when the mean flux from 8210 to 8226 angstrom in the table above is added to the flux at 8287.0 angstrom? 28.6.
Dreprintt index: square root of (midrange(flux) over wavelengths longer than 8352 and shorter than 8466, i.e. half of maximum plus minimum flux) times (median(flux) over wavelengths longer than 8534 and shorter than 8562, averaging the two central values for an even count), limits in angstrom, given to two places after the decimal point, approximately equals 14.14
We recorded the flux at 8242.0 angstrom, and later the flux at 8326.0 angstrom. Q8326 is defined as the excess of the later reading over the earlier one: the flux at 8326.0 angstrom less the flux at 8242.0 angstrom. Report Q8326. 1.3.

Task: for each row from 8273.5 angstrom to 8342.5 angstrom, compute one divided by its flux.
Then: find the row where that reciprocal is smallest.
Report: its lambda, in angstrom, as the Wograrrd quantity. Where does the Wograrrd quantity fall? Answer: 8290.0 angstrom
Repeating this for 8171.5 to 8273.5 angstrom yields 8227.0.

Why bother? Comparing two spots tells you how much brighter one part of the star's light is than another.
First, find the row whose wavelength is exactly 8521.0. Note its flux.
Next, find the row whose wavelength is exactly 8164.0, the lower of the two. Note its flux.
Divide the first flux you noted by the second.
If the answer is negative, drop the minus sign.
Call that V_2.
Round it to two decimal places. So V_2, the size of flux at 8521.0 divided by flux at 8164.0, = 1.23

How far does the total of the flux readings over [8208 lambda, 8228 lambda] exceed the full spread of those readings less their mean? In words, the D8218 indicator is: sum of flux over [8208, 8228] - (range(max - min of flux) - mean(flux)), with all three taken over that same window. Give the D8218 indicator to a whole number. 108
